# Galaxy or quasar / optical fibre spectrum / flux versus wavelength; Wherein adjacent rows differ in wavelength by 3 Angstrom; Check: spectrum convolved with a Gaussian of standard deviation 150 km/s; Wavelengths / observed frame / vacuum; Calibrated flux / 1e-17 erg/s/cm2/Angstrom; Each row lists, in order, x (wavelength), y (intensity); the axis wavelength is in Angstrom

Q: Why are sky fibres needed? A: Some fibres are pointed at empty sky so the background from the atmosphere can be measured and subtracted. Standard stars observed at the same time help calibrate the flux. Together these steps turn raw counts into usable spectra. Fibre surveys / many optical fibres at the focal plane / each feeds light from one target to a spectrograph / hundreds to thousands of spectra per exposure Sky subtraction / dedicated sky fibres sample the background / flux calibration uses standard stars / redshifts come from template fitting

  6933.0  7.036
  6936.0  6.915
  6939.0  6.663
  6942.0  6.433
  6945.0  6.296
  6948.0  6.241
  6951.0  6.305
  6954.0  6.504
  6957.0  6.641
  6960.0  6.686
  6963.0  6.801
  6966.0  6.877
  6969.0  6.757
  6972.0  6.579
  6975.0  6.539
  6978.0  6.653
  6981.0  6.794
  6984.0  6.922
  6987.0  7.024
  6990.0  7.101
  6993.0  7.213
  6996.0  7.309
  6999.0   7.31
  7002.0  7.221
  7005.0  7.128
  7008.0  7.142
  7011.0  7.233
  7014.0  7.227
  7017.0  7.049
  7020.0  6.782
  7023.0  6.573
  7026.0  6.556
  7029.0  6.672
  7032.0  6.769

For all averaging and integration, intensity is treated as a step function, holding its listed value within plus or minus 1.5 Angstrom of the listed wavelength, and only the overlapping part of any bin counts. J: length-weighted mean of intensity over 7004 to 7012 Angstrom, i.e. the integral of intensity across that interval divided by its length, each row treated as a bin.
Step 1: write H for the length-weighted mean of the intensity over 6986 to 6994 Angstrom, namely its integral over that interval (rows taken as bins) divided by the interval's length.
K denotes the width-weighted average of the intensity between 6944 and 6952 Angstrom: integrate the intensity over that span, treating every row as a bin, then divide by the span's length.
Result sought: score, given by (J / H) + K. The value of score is 7.29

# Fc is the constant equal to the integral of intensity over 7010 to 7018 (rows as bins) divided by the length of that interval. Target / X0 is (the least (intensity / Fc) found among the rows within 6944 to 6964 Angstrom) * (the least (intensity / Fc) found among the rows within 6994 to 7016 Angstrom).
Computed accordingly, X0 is 0.86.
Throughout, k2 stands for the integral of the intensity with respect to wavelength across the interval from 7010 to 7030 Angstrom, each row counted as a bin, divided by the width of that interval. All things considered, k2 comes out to 6.9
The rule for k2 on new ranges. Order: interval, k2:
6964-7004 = 6.9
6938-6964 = 6.5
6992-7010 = 7.2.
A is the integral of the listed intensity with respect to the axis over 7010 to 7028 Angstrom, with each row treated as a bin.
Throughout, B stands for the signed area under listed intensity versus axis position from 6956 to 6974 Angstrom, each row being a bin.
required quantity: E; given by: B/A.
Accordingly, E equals 0.98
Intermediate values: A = 124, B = 121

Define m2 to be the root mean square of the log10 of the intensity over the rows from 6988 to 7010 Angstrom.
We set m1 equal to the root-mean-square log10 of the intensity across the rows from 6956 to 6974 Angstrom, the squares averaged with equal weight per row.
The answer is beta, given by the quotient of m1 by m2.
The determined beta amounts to 0.965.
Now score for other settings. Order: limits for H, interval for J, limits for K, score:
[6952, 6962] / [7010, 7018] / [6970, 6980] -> 7.69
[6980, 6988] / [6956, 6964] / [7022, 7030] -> 7.57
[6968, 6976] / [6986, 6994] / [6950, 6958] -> 7.56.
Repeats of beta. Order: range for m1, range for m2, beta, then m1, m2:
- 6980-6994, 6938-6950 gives 1.048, 0.85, 0.81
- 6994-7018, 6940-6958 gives 1.063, 0.86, 0.81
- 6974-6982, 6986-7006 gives 0.962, 0.82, 0.86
